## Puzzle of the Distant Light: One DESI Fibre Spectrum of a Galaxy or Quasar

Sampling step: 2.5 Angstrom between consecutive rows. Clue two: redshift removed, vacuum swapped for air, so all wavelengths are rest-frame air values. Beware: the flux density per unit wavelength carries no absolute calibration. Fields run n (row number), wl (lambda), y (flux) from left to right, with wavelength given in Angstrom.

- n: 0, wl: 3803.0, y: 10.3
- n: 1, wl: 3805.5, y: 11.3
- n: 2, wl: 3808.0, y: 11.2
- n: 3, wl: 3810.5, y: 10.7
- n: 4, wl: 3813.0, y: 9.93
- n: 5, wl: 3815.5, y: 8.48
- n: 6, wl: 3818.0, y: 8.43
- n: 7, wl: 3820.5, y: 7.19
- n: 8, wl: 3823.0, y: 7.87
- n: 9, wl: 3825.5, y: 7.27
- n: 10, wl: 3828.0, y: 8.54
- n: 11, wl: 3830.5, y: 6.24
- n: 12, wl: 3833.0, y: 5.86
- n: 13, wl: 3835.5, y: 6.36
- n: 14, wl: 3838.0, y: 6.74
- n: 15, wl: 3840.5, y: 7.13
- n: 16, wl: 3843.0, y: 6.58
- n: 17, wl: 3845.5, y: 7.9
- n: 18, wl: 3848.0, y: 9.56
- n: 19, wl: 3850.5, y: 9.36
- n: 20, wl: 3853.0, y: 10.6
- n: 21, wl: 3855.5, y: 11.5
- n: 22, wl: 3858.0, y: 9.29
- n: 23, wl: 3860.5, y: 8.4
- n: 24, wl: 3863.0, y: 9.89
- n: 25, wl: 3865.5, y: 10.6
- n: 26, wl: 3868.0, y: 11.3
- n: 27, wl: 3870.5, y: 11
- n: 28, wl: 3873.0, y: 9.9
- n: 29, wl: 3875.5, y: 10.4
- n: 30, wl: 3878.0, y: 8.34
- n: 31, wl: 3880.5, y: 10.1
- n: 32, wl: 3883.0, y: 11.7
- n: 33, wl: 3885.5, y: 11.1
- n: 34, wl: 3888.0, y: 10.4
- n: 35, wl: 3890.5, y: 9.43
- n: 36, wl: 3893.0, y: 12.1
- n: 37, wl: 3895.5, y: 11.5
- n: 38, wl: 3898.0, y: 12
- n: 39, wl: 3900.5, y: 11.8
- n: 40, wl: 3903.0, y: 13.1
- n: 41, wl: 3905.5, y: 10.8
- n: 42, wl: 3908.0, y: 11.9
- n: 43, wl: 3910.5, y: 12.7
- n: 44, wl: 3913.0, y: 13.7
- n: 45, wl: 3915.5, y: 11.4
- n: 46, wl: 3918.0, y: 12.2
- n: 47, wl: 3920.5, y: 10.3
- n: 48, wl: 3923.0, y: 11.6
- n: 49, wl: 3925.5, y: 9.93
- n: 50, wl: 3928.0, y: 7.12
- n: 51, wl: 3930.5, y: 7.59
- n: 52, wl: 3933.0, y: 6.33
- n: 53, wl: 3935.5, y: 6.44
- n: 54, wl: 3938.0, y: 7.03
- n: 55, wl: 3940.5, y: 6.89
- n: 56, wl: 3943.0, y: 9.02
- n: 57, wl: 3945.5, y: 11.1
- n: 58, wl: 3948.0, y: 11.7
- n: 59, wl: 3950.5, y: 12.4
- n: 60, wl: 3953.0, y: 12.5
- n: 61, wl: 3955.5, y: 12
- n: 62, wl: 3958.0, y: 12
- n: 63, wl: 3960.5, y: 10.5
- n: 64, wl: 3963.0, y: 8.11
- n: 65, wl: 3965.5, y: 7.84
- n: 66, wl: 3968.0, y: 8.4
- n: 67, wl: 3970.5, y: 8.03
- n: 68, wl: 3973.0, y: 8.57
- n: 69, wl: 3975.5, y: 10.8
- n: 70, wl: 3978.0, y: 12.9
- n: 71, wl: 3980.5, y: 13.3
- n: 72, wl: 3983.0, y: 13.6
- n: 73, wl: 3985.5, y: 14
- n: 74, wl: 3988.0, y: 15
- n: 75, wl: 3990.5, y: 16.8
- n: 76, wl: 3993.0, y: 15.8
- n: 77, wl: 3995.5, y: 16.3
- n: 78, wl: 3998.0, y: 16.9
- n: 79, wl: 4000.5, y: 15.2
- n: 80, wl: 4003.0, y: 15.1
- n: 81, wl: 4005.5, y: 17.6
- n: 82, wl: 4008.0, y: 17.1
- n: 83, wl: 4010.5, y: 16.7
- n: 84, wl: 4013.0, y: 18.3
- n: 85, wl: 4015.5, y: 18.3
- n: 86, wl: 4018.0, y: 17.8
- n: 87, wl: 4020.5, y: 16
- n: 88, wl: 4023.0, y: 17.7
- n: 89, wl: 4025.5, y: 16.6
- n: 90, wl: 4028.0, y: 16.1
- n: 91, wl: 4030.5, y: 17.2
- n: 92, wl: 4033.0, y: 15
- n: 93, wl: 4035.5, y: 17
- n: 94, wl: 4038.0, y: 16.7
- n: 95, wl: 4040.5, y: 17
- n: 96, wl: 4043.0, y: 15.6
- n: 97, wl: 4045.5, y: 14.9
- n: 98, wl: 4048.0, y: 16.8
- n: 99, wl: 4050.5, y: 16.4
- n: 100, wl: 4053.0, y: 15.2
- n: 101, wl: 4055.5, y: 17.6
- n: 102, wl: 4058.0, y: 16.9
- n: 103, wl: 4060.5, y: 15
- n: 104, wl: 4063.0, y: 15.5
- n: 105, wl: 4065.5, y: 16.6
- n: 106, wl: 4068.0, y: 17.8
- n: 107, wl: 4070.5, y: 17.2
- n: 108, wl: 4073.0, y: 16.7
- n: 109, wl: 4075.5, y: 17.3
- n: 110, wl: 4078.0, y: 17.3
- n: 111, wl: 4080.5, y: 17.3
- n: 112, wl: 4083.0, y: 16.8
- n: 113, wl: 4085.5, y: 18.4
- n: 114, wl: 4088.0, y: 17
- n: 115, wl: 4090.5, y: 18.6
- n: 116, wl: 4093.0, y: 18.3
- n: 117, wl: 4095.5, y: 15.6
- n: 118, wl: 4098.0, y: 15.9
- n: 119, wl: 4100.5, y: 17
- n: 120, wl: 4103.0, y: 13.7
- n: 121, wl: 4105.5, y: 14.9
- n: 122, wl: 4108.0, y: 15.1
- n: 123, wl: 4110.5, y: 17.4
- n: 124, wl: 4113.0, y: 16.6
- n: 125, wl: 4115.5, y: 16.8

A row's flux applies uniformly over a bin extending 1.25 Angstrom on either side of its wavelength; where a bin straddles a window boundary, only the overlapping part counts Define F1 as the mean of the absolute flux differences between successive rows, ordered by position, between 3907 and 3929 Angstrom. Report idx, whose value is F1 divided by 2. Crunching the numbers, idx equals 0.79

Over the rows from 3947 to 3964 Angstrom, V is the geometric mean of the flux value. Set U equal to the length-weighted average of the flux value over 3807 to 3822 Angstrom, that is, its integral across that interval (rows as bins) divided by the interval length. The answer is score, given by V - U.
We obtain 2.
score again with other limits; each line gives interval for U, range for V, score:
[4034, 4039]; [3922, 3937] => -9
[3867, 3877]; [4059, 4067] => 5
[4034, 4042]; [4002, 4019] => 0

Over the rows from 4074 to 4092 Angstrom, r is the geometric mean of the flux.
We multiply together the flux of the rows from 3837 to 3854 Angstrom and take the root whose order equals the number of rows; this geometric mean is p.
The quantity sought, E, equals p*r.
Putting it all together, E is 143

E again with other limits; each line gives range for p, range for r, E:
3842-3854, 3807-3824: 78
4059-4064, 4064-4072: 262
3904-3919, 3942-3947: 121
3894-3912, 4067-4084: 206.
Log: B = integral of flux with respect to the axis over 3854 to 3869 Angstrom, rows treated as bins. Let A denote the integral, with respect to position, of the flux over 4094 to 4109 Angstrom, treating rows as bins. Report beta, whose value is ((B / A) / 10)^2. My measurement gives 0.0043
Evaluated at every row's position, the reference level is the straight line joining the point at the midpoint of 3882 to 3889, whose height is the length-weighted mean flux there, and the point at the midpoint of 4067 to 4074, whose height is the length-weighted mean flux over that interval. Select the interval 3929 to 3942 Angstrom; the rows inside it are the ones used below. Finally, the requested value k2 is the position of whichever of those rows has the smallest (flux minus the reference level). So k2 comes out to 3933.0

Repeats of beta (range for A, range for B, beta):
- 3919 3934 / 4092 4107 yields 0.0316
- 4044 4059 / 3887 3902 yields 0.0048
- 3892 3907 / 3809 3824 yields 0.0055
